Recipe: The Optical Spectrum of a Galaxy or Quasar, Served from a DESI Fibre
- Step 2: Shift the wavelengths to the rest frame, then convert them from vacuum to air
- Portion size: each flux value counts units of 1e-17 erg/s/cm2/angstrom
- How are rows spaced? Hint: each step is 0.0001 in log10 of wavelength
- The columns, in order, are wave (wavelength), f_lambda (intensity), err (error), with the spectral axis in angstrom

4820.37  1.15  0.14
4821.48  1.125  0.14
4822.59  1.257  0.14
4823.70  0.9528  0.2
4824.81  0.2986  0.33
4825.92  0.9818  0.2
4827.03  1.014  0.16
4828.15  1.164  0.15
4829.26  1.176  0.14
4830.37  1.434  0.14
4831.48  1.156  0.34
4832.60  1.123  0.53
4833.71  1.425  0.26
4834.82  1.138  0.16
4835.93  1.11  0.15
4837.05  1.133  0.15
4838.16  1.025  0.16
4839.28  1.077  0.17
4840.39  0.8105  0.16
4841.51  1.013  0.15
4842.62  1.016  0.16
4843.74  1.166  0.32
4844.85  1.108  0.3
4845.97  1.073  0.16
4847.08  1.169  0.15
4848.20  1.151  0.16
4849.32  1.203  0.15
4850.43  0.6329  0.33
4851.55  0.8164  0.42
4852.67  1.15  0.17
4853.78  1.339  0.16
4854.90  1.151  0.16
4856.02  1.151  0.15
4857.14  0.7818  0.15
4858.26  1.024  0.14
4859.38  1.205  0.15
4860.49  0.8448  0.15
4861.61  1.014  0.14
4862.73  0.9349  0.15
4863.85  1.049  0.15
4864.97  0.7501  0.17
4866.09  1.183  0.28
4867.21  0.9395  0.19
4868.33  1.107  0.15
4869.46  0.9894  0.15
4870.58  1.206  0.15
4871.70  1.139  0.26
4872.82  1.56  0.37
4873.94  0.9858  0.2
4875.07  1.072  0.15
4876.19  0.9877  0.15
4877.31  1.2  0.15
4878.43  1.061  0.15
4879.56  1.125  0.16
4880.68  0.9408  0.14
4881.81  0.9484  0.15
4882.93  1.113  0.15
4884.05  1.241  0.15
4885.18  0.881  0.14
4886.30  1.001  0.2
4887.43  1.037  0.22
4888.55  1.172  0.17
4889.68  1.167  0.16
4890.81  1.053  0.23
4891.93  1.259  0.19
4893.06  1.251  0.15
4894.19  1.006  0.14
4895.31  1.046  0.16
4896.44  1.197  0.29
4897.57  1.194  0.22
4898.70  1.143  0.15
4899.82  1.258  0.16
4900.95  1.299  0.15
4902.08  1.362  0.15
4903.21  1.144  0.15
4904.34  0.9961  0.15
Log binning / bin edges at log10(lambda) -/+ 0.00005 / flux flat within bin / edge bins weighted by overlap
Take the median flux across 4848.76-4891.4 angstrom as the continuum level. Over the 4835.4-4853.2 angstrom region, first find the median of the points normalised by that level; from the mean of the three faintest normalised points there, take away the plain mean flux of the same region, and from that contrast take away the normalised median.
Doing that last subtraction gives -1.36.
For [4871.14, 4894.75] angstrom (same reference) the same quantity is -1.25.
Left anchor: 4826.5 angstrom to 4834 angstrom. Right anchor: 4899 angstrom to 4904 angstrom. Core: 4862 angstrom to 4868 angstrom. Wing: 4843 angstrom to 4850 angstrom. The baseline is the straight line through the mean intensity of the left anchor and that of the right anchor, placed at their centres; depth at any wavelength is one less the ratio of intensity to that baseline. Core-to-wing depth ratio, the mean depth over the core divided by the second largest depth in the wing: 2.3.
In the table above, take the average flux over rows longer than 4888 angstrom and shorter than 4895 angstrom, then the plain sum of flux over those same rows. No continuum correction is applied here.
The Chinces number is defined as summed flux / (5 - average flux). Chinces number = 1.8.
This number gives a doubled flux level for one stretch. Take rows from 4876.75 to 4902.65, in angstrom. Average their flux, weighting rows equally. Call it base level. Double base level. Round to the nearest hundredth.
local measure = 2.26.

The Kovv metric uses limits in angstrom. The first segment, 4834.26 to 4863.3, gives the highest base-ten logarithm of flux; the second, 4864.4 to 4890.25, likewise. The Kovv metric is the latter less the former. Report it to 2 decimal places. 0.07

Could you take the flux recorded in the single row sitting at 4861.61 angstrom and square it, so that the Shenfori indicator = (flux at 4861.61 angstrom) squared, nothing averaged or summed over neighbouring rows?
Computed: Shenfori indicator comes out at 1.0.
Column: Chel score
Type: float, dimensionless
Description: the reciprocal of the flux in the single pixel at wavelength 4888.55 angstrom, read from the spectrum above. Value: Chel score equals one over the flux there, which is 0.85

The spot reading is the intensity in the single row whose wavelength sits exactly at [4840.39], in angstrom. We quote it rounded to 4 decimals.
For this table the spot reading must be 0.8105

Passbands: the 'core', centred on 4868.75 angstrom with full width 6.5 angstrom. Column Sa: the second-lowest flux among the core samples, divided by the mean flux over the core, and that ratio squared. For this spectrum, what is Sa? 0.82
